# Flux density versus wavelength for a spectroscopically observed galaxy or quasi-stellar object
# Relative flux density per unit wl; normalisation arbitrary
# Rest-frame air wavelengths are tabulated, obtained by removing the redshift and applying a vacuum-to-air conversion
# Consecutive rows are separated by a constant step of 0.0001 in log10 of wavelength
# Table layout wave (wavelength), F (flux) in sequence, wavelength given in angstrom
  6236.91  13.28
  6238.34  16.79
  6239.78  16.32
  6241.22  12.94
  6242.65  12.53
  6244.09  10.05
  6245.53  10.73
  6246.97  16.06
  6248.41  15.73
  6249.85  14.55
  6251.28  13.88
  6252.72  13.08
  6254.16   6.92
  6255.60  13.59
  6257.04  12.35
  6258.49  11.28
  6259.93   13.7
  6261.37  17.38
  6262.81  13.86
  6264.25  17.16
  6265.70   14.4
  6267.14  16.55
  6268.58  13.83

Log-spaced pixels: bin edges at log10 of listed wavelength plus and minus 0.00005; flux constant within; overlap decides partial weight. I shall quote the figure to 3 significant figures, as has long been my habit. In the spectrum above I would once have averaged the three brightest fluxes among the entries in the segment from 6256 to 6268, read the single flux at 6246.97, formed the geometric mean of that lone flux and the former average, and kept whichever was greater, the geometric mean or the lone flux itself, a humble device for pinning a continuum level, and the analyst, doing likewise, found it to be 16.5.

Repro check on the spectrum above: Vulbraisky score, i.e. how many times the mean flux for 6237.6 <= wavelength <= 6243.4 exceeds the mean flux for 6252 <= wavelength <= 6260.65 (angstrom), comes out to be 1.2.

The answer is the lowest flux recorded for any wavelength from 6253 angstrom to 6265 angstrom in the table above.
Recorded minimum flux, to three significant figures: 6.92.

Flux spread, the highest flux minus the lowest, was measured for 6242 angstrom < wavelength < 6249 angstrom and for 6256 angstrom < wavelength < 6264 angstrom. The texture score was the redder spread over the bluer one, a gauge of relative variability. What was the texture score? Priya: 1.0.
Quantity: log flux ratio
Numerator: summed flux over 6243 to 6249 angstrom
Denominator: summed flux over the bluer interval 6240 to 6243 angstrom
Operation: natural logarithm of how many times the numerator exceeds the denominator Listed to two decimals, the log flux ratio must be 0.72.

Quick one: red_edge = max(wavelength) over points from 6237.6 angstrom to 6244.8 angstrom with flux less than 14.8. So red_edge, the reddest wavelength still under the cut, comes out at 6244.09 angstrom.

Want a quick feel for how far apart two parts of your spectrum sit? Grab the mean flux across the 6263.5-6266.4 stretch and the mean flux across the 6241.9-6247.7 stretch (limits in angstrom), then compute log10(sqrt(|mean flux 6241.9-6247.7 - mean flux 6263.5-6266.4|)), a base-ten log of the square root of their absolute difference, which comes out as 0.27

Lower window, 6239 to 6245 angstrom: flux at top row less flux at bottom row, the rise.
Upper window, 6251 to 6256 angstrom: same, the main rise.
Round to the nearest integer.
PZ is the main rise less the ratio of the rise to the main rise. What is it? -22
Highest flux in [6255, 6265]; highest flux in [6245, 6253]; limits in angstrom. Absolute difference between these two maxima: 1.3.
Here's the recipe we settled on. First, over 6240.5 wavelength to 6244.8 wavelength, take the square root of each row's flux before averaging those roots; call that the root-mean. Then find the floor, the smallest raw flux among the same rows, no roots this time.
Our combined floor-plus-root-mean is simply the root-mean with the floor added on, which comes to 13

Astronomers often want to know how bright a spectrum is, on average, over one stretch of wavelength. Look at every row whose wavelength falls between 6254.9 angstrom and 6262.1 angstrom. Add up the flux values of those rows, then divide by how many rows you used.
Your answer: 14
